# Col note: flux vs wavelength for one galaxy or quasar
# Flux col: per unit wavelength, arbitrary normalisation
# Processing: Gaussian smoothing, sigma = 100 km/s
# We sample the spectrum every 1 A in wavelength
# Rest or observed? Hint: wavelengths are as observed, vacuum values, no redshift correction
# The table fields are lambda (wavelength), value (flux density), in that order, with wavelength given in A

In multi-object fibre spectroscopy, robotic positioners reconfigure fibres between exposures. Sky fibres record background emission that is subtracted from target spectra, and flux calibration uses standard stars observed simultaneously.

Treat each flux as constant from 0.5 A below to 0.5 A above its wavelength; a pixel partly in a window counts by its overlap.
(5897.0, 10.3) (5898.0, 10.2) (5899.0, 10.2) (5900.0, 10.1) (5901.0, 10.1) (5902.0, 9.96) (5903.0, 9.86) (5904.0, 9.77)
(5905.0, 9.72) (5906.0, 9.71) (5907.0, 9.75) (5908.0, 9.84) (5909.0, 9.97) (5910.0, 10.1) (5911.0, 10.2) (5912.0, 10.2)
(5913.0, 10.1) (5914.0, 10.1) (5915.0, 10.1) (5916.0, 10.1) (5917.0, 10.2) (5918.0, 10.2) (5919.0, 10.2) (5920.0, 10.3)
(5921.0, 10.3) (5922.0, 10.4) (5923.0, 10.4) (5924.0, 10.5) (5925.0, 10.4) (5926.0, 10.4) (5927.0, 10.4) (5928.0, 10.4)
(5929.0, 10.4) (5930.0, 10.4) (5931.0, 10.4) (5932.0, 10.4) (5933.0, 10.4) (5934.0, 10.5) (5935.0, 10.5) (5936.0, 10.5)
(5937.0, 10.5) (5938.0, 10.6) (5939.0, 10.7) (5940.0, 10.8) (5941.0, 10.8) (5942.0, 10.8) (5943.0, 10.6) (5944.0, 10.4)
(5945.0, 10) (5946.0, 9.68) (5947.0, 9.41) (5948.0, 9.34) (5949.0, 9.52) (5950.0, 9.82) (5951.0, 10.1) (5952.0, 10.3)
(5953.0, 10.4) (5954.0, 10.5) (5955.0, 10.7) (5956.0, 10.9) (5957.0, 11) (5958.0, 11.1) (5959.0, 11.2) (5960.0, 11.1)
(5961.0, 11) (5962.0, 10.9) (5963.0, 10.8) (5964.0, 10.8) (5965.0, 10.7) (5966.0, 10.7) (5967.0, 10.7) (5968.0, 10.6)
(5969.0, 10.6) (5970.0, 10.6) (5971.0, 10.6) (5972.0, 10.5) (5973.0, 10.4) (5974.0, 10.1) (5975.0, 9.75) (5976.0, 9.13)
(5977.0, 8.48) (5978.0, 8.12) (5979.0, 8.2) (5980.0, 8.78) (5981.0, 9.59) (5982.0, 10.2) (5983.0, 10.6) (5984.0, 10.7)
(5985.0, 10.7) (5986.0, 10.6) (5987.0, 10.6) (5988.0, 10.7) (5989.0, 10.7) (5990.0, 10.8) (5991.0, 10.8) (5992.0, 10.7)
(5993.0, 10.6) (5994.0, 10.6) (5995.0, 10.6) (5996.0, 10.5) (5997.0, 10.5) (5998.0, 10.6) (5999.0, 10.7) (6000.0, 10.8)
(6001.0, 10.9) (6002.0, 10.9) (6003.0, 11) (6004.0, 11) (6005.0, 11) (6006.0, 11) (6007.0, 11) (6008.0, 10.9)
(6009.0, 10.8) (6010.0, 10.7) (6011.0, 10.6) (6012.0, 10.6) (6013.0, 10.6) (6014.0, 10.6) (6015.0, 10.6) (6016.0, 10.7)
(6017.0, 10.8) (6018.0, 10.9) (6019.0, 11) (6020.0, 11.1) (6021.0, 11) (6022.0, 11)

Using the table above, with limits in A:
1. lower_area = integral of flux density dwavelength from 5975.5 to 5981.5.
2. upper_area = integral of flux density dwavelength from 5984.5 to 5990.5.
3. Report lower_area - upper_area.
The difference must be -12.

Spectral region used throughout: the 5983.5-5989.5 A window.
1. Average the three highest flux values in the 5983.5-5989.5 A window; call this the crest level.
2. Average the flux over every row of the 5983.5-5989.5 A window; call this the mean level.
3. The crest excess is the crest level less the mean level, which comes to 0.033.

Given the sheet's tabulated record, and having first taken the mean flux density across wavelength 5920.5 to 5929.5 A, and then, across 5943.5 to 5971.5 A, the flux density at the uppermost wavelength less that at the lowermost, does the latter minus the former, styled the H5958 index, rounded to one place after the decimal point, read -10.2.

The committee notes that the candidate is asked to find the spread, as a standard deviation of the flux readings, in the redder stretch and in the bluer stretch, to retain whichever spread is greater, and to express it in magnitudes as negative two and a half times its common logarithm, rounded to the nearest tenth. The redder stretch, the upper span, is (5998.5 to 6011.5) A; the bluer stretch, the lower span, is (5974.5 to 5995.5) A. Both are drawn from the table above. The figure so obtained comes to 0.1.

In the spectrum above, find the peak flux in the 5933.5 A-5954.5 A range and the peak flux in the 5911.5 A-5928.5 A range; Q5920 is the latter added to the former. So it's 21.3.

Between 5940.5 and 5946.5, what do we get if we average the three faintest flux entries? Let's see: 10.0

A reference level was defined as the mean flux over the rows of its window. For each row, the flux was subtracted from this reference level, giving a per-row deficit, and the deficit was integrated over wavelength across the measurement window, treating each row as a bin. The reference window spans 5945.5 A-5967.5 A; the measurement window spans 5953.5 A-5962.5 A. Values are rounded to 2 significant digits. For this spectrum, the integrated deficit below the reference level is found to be -4.0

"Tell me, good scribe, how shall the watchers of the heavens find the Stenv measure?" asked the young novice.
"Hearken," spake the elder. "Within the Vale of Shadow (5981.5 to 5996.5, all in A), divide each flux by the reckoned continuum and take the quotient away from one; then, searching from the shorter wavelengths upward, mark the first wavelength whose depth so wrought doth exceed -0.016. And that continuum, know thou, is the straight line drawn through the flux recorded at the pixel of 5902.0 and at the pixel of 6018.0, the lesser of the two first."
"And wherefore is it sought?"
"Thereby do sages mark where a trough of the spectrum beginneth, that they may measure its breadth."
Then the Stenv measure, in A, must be 5982.0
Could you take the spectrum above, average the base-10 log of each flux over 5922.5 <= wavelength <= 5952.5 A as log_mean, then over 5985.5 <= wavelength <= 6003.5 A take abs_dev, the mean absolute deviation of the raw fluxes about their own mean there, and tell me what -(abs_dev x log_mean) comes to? -0.11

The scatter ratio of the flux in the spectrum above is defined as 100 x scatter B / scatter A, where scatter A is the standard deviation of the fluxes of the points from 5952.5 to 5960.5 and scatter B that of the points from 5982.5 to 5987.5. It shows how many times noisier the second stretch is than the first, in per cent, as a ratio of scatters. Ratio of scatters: 18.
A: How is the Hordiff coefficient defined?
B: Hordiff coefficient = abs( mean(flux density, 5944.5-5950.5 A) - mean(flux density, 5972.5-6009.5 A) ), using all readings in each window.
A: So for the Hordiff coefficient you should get 0.7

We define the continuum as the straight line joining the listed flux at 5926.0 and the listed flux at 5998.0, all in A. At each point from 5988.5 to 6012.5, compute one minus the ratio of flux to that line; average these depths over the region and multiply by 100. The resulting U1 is -1.5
